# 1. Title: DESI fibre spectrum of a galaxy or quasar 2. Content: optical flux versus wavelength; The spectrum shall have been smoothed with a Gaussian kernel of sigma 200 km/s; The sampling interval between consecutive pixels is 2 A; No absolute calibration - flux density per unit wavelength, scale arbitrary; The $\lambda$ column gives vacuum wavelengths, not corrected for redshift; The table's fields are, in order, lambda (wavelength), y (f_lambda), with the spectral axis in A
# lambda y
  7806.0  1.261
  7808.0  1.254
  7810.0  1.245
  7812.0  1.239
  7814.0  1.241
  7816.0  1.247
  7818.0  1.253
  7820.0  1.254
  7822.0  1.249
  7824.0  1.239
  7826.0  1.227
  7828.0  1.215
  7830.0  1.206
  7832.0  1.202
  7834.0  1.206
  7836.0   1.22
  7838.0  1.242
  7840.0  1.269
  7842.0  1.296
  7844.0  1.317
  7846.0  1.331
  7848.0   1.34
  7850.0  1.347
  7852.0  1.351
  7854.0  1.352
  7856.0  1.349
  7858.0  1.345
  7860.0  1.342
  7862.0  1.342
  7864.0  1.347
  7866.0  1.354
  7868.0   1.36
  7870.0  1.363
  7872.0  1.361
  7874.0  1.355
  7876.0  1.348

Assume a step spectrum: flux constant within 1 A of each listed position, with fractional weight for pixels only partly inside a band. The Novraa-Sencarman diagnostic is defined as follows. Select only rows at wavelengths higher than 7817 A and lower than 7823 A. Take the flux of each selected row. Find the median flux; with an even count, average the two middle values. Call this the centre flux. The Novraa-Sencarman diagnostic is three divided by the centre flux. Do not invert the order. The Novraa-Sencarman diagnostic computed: 2.39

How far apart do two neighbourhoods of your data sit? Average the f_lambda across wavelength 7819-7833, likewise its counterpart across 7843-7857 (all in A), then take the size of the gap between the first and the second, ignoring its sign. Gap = 0.11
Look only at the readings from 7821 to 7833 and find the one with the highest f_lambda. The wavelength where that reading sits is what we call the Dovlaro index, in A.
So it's 7822.0 A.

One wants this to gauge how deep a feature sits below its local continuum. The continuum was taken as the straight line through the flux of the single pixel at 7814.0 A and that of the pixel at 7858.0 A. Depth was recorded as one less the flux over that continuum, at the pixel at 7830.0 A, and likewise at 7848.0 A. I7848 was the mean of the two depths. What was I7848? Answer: 0.021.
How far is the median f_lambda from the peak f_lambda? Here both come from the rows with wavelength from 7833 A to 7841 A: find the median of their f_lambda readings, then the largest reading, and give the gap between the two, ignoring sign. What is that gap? 0.038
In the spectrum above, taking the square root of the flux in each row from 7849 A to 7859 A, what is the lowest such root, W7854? 1.16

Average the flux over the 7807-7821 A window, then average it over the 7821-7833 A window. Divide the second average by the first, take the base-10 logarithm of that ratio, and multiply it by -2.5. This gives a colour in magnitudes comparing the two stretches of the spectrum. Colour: 0.022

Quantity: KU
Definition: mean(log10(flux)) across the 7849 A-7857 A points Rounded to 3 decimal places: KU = 0.130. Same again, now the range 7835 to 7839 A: 0.090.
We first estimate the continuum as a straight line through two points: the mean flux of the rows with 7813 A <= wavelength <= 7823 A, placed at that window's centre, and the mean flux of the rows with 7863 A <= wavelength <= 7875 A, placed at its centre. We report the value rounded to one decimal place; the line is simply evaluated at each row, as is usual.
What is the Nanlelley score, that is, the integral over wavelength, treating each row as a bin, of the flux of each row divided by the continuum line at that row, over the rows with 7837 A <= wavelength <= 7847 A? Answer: 9.9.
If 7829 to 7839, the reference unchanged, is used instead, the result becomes 9.5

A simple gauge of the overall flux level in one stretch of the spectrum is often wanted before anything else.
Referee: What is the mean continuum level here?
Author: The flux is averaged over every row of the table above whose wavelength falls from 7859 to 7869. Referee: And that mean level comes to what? 1.35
